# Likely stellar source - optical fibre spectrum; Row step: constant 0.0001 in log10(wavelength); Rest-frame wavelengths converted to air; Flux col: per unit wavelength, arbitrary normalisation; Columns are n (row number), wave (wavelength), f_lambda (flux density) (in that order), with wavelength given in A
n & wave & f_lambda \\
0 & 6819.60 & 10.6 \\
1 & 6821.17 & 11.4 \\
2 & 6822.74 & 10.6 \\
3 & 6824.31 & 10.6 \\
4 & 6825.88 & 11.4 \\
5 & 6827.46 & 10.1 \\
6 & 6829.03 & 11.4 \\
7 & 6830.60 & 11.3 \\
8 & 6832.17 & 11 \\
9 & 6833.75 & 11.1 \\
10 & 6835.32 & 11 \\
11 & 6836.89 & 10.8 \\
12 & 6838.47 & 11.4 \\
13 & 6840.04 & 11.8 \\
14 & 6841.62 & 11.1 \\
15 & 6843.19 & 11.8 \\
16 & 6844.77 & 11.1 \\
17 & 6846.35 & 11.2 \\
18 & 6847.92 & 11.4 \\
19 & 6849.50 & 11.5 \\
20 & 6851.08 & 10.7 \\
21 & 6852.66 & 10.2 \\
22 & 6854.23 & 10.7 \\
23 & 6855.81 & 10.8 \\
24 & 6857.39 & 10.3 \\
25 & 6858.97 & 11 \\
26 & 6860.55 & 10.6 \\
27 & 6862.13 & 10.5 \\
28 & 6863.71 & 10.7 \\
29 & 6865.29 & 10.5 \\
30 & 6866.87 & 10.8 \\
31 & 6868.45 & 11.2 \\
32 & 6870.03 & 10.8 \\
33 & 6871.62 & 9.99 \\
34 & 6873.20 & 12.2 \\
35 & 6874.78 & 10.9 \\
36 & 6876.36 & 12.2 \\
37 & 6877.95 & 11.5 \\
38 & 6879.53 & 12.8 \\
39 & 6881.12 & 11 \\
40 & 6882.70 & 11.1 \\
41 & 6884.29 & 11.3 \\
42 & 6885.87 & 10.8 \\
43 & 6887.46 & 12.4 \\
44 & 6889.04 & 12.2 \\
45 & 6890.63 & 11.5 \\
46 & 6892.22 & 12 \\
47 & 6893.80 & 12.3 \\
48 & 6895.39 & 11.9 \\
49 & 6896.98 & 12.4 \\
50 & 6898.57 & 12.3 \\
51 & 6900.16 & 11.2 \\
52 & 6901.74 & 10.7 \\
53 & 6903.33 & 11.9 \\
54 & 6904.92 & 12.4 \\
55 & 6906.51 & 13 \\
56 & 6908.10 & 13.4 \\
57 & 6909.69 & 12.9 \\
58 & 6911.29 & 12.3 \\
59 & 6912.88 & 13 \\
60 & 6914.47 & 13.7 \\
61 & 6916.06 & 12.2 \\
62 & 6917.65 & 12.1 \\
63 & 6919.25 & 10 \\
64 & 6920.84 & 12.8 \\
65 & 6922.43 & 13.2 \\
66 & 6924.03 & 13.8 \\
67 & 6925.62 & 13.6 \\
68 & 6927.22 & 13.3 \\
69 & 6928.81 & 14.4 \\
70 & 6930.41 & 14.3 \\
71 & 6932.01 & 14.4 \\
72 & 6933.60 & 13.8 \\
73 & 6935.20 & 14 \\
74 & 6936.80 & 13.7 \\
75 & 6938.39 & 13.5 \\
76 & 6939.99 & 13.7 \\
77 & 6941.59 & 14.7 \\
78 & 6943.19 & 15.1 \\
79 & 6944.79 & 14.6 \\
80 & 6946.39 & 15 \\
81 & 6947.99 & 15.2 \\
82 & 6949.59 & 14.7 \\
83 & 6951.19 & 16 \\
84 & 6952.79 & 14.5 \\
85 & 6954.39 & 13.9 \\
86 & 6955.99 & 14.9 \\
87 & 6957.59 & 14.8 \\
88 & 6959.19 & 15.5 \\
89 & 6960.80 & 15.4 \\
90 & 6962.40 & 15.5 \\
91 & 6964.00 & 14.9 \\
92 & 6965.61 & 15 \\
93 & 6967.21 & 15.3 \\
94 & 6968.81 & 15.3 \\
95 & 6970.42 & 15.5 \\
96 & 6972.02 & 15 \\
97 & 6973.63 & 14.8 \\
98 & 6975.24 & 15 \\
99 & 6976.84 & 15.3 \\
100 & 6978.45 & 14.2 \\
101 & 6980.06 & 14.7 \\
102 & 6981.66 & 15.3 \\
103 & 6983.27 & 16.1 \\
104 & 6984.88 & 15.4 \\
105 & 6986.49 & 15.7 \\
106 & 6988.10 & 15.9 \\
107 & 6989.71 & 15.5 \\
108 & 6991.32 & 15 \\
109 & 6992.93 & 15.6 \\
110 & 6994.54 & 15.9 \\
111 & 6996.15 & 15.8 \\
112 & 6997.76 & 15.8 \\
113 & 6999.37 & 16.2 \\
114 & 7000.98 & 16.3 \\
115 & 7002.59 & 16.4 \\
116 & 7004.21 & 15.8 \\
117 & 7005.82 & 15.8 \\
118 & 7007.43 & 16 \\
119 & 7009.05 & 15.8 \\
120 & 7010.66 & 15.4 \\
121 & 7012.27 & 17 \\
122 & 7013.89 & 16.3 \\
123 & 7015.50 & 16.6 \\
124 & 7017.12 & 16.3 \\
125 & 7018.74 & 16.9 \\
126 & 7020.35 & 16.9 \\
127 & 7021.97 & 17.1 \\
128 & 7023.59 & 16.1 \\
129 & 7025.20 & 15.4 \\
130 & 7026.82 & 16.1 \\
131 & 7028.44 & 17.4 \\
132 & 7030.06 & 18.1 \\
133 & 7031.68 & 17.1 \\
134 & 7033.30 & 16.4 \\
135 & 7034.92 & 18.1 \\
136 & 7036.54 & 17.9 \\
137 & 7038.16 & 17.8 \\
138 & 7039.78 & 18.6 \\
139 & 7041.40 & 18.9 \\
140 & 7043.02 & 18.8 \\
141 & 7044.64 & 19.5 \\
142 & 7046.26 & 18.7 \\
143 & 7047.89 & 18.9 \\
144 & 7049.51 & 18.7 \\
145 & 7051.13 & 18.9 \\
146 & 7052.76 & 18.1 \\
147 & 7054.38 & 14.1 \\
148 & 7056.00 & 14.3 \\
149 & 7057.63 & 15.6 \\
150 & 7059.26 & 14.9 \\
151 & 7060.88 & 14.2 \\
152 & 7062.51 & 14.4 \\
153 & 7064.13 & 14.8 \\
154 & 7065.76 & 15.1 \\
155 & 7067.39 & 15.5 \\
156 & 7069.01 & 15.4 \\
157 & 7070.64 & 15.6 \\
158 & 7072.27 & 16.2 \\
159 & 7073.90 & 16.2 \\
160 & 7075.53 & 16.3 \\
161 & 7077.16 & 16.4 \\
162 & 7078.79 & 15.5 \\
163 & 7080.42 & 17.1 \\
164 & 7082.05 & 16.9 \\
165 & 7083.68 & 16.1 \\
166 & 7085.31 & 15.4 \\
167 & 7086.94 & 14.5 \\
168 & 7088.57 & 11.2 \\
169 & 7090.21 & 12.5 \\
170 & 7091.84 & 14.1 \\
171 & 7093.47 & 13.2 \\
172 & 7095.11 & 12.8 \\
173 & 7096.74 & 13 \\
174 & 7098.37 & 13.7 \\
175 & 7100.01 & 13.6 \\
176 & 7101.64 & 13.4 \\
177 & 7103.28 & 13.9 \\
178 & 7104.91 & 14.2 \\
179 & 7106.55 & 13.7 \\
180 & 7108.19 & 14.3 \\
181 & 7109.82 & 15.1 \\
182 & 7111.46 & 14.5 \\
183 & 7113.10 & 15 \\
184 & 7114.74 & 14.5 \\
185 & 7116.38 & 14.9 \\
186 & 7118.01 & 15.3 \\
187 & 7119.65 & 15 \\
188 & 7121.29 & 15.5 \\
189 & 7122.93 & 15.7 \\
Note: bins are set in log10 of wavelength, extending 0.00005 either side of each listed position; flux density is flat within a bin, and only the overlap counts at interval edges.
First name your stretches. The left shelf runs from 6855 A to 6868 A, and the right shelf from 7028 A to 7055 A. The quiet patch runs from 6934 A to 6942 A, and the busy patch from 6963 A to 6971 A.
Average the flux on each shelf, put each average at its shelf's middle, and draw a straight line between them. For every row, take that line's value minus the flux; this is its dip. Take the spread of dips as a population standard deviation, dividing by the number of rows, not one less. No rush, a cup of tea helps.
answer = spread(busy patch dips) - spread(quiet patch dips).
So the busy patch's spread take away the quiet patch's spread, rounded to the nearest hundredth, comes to -0.26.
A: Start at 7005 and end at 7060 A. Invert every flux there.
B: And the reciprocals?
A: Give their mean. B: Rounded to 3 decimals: 0.059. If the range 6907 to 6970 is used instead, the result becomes 0.072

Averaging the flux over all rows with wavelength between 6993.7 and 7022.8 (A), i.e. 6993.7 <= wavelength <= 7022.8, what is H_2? 16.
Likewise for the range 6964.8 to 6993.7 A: 15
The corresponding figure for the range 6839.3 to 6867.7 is 11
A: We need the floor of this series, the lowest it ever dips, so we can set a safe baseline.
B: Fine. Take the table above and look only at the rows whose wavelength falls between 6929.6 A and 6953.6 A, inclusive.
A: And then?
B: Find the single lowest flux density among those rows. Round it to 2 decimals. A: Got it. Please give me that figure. 13.50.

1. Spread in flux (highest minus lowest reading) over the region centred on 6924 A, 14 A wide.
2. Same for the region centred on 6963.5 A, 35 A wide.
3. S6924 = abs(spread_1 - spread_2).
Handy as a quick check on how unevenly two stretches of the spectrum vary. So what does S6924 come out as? 2.3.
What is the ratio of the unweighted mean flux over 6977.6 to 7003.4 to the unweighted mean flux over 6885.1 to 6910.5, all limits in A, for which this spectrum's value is 1.29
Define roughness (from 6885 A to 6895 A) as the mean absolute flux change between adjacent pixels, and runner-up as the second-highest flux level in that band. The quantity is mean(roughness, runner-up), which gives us 6.5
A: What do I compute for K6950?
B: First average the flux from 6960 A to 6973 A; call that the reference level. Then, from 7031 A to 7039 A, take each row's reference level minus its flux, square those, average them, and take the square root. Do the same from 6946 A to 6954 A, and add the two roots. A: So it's 2.9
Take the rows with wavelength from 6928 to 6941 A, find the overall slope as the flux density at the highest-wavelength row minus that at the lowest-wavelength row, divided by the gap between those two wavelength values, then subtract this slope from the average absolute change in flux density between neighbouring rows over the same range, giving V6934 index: 0.31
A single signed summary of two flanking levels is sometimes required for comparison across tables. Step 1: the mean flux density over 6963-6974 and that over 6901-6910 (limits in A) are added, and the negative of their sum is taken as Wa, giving -27.5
